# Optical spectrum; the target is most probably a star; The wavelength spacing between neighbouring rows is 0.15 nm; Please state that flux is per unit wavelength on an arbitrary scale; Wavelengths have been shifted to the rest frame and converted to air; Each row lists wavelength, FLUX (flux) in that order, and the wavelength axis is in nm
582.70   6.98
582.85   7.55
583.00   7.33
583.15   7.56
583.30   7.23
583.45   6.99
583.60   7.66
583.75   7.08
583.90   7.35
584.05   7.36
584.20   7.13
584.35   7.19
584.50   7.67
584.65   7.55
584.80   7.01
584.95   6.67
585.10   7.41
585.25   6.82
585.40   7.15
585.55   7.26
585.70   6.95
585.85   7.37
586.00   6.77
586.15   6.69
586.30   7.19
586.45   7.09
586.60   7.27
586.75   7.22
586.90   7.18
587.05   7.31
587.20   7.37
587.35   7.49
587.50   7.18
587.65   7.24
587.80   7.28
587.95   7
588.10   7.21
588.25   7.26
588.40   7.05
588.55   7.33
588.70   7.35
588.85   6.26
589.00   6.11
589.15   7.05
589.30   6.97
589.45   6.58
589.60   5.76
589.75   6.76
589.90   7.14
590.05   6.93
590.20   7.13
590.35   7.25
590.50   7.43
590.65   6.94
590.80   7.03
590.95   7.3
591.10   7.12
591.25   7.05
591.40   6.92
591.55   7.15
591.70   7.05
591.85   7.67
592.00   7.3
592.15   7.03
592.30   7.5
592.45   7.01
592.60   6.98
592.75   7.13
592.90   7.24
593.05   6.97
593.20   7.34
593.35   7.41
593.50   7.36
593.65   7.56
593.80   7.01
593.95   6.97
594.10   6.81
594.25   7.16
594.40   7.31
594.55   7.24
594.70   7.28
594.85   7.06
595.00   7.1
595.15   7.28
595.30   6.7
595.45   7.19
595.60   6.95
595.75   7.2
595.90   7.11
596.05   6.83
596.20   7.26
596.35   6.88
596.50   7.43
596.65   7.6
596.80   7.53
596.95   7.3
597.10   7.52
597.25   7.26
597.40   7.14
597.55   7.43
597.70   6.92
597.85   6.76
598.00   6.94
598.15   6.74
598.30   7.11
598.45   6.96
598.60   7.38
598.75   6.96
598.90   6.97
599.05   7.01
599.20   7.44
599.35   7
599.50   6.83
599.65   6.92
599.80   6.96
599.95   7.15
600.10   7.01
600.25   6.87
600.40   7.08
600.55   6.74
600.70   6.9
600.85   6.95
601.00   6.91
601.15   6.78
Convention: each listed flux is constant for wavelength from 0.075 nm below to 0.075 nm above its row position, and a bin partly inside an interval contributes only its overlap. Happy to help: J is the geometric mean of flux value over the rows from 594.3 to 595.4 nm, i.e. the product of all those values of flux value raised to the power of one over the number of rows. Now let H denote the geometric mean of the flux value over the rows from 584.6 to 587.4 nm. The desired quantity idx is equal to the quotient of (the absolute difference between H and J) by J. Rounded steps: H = 7.14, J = 7.14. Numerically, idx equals 0.00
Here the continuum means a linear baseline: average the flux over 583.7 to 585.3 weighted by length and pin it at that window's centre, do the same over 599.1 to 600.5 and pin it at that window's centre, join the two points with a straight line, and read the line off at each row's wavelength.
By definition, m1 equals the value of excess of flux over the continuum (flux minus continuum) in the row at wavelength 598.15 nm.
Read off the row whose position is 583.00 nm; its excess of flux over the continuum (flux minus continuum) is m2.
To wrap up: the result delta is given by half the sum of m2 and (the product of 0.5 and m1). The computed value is -0.03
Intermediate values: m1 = -0.30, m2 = 0.10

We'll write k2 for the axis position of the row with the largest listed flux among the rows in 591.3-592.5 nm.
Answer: 591.85 nm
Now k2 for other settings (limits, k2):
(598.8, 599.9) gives 599.20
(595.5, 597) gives 596.65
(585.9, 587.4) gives 587.35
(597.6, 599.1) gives 598.60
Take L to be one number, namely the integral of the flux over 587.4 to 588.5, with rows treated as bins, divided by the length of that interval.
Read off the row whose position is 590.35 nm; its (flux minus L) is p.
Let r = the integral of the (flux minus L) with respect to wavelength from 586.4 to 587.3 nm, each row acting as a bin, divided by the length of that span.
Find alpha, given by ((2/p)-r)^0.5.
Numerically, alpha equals 5.5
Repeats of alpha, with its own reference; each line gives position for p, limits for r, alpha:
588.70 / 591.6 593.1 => 3.5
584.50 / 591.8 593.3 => 2.0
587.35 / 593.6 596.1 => 2.6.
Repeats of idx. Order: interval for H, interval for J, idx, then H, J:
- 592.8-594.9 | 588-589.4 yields 0.04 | 7.19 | 6.94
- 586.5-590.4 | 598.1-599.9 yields 0.00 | 7.01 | 7.02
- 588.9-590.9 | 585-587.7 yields 0.05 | 6.84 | 7.16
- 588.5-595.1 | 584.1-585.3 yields 0.02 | 7.06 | 7.17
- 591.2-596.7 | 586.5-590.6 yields 0.02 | 7.16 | 7.03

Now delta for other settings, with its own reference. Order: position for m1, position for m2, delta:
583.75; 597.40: 0.01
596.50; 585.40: 0.07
